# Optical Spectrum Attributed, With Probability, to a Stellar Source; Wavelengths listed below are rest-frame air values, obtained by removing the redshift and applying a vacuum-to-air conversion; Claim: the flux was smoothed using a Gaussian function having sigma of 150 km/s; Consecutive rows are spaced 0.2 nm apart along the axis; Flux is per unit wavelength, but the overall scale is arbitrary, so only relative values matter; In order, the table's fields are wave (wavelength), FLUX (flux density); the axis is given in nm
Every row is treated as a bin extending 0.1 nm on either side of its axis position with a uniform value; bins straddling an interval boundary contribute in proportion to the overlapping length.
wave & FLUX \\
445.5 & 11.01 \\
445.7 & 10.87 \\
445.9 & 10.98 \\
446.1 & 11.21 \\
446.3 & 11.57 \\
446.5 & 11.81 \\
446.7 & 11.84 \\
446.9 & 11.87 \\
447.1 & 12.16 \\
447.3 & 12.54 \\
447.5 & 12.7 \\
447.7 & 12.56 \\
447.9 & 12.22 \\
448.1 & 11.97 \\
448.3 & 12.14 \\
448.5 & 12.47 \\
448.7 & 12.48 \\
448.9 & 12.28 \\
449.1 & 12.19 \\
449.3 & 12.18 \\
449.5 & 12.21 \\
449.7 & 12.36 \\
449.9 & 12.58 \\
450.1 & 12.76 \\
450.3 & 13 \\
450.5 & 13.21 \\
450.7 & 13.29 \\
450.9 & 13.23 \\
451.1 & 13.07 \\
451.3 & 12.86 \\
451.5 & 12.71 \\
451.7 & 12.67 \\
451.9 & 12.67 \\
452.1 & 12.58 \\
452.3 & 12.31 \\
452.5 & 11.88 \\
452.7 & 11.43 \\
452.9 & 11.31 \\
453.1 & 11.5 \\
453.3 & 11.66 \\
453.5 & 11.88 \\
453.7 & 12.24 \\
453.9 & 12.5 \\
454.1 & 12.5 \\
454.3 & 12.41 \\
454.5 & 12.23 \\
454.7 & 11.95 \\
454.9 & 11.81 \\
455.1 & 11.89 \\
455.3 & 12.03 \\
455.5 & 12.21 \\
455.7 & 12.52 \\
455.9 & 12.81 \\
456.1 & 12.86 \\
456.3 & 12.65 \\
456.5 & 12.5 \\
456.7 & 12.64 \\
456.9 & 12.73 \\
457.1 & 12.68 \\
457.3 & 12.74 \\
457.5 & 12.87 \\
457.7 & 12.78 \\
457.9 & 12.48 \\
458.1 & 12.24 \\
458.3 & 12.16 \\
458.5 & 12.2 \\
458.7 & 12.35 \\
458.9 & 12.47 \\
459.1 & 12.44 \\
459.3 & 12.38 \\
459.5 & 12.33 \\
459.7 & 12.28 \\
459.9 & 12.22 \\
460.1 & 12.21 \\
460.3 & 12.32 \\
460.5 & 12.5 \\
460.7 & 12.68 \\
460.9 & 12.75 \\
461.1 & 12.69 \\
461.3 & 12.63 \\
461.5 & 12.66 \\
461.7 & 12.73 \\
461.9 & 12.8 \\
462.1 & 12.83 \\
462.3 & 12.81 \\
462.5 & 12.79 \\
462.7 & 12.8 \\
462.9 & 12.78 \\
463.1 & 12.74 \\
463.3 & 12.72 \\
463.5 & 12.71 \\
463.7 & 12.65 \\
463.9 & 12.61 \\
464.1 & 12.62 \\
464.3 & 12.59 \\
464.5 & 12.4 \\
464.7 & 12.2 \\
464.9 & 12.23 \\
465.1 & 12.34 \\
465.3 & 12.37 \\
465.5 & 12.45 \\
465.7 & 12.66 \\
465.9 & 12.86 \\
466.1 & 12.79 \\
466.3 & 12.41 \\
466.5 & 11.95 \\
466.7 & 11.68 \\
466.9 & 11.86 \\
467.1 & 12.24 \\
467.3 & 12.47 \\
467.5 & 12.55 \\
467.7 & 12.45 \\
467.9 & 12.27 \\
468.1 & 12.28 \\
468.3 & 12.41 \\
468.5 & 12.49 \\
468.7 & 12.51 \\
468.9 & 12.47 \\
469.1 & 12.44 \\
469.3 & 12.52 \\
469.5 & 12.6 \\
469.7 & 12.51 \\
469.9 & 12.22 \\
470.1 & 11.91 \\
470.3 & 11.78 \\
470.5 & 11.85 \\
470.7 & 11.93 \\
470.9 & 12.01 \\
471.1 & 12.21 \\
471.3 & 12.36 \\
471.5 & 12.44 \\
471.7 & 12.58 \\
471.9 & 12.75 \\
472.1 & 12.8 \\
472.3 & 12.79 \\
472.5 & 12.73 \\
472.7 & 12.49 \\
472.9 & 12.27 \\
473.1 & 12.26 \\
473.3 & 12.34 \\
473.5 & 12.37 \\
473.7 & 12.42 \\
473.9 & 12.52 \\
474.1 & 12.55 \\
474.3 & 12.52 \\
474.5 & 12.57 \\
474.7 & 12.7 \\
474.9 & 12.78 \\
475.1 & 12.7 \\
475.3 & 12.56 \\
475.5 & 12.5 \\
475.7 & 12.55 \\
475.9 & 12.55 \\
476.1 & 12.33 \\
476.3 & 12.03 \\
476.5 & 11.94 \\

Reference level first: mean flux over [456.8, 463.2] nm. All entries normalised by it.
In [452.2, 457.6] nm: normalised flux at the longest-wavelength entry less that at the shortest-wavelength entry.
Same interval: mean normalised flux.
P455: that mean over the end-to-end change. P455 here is 22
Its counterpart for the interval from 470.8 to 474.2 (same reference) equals 23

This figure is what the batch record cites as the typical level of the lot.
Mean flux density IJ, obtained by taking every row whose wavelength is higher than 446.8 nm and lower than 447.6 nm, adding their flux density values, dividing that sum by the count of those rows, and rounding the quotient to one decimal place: 12.3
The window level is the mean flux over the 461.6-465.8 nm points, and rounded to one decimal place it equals 12.6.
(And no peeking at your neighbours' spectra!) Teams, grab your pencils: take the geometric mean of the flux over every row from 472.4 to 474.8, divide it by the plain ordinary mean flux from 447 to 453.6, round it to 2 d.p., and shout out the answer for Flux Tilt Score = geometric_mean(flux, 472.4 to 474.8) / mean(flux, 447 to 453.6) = 1.01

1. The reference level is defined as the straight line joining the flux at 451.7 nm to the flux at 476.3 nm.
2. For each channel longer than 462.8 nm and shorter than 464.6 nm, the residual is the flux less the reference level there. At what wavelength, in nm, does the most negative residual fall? 464.5 nm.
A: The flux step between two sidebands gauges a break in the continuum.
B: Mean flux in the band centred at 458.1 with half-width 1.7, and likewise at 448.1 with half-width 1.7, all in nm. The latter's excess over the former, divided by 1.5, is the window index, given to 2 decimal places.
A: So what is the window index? -0.17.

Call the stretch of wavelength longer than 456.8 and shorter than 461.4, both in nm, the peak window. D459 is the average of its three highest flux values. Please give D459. 12.8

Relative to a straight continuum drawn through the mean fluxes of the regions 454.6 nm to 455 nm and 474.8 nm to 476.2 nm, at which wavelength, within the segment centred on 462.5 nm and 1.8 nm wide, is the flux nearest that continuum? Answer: 463.3 nm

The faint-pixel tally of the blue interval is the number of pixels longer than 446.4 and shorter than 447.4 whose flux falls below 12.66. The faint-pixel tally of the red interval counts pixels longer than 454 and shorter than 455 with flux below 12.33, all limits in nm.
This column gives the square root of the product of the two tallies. 3.9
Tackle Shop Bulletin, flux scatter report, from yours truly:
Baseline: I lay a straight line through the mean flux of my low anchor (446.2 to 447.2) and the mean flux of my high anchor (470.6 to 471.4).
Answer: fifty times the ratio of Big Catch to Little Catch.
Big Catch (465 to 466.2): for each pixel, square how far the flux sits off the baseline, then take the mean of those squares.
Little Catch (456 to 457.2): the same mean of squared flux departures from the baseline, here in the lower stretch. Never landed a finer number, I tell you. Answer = 29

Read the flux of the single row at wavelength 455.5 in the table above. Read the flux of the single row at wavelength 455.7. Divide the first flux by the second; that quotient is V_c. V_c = 0.98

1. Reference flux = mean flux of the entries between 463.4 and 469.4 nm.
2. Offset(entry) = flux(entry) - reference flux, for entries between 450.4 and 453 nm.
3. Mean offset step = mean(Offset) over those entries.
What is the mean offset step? 0.14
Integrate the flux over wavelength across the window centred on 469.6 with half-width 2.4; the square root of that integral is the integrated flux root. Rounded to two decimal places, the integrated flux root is 7.69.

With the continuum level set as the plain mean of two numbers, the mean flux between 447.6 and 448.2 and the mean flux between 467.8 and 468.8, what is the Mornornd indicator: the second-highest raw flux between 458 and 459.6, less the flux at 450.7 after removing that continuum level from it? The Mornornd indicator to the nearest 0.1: 11.5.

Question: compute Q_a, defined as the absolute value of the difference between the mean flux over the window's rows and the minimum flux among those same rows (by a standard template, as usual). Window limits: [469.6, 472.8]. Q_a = 0.6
